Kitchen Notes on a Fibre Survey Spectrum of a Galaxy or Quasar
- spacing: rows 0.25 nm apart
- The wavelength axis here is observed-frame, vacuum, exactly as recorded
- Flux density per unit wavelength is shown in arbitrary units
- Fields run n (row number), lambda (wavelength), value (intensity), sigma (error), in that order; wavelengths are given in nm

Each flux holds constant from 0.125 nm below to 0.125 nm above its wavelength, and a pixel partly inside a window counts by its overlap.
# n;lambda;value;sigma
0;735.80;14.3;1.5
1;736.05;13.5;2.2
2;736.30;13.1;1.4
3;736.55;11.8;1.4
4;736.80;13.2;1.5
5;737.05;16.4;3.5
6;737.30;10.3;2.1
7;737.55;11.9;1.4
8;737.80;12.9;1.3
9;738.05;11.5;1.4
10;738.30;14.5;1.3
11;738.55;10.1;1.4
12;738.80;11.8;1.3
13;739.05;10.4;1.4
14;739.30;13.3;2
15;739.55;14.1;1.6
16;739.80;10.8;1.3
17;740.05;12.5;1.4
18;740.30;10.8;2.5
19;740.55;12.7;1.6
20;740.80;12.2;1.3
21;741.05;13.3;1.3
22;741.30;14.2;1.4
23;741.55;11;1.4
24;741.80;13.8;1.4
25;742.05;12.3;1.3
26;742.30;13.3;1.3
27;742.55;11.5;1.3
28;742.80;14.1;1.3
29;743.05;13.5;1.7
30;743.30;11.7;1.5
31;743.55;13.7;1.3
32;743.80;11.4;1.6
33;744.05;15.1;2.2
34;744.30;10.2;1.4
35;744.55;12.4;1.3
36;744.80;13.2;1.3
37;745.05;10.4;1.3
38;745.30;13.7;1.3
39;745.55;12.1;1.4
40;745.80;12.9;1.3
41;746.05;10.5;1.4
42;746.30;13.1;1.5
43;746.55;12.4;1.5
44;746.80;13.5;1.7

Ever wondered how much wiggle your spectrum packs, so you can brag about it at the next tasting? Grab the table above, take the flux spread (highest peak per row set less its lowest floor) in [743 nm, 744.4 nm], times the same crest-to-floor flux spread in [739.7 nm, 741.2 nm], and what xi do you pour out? 12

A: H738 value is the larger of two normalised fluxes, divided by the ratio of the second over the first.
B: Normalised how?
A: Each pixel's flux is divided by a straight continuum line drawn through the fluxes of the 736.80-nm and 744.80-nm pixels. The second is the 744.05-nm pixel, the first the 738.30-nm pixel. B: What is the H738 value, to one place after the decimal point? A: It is 1.1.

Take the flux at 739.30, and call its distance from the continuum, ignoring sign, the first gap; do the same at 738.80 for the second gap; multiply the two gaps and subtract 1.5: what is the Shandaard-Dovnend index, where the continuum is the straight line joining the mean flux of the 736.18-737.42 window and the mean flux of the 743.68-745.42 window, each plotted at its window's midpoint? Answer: -1.0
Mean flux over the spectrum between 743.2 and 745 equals 12.5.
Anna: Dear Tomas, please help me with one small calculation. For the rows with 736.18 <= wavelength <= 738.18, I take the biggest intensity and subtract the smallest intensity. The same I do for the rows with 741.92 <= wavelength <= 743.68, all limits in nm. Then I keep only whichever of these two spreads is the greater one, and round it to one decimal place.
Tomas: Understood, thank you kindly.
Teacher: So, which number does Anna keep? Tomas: 6.1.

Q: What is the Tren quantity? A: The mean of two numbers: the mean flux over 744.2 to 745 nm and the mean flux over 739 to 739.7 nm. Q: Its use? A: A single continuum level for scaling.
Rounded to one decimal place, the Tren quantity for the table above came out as 12.3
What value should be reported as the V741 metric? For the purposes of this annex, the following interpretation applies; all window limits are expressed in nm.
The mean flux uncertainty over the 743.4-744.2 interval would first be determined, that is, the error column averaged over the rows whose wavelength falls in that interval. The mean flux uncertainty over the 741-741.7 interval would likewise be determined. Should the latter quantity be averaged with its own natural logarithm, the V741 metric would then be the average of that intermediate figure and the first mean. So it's 1.27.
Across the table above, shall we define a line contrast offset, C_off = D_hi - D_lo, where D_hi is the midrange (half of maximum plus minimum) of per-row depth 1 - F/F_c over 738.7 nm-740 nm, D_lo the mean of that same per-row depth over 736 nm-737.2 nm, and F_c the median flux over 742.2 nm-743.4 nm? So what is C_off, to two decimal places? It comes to 0.10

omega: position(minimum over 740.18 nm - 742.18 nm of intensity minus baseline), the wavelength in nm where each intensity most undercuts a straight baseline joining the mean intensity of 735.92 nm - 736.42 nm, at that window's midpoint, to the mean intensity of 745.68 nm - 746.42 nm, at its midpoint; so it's 740.30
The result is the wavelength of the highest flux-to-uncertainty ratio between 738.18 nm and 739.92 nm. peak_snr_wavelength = 738.30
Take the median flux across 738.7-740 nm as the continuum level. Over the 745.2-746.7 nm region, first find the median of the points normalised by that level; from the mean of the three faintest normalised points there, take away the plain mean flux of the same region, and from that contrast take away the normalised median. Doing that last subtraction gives -12.5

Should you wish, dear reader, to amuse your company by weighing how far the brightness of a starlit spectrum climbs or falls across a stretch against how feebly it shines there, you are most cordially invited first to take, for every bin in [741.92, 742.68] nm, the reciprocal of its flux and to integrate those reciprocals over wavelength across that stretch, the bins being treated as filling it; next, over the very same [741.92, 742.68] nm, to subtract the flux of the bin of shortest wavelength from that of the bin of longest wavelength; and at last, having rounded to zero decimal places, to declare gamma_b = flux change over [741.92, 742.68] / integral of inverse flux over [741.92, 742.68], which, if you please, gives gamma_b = -13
